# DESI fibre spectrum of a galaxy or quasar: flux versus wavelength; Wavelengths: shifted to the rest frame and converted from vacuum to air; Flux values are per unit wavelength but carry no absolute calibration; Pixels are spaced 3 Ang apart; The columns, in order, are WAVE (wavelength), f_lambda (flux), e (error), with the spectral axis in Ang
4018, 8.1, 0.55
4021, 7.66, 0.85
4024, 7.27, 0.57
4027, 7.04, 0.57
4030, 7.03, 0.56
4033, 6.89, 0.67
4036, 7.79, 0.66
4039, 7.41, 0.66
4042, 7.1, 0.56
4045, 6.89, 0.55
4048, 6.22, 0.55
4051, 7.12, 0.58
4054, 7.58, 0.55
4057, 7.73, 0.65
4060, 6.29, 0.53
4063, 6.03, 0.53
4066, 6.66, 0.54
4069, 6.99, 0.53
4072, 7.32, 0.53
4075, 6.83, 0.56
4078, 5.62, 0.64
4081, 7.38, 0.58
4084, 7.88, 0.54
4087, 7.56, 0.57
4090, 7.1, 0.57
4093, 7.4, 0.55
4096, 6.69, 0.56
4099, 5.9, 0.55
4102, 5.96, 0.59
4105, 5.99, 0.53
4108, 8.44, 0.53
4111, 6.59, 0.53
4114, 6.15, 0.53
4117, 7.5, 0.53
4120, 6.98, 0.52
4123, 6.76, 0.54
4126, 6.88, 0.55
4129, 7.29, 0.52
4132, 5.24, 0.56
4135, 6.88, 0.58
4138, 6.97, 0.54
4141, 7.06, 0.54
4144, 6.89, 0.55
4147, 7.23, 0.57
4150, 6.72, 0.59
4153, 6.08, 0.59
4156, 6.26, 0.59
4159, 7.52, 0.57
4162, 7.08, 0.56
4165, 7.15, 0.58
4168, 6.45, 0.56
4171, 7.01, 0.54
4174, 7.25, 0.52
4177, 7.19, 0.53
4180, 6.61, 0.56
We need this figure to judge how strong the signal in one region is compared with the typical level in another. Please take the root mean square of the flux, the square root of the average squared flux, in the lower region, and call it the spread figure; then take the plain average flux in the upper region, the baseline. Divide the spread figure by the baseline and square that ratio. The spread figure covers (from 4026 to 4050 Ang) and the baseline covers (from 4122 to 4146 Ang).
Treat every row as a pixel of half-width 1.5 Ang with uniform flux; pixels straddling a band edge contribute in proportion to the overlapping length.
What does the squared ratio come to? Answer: 1.09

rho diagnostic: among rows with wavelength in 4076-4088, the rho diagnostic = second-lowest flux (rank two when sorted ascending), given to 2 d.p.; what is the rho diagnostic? 7.38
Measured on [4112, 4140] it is 6.15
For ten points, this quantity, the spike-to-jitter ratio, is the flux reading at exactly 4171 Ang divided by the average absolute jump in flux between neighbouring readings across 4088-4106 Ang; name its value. 19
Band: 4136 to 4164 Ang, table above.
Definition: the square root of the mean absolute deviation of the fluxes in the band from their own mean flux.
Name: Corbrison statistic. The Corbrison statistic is 0.59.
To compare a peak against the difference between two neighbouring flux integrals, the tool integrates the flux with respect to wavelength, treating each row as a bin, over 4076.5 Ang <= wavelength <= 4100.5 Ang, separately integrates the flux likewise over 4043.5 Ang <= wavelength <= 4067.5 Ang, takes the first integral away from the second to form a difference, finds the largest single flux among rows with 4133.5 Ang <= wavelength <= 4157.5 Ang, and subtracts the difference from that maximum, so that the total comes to 10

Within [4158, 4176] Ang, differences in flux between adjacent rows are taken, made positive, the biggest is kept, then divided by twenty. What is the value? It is 0.035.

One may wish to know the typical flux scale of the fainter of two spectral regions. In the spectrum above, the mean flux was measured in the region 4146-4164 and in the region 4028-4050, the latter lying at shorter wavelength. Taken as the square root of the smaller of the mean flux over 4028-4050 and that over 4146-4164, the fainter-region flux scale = 2.61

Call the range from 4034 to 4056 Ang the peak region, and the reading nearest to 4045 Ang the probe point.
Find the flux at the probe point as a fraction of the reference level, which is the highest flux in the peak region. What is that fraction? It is 0.88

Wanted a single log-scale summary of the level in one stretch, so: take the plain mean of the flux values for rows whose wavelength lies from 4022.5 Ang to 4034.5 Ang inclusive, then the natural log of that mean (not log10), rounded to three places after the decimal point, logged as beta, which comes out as 1.954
